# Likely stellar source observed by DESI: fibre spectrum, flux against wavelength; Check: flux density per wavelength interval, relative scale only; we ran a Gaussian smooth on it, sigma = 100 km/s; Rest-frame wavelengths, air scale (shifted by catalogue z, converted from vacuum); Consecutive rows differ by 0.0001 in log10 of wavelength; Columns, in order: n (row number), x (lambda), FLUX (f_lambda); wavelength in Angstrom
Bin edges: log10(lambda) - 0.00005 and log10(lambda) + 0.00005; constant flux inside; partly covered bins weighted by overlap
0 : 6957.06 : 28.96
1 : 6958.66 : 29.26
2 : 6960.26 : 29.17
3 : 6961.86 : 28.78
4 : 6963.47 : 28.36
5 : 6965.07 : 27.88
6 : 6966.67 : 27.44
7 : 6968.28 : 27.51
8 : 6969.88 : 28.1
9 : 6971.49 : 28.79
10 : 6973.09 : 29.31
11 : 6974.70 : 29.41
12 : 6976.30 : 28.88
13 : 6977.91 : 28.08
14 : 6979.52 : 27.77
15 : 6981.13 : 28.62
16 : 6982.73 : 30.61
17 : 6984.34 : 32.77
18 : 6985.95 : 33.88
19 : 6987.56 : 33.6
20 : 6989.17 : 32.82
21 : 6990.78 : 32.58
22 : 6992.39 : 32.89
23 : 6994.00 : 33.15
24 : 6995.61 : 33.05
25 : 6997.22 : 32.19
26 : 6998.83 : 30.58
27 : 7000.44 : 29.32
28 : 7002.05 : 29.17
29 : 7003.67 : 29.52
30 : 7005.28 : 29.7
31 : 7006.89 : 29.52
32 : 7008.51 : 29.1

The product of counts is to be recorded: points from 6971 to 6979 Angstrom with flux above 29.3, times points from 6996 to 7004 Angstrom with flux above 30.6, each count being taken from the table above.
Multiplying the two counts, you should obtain 2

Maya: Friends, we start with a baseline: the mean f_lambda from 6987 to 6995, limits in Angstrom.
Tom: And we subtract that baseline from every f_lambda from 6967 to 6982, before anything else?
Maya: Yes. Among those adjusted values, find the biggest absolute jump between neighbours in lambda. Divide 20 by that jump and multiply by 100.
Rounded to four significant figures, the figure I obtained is 2353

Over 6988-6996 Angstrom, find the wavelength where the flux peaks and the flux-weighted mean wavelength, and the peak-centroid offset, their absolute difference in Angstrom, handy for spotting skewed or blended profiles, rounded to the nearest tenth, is 1.6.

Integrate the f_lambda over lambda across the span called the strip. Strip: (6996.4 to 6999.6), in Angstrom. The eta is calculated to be 101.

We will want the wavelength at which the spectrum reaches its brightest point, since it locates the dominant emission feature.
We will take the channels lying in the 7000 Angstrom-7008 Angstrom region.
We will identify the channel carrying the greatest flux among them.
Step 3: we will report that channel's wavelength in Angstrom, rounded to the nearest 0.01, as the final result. 7005.28 Angstrom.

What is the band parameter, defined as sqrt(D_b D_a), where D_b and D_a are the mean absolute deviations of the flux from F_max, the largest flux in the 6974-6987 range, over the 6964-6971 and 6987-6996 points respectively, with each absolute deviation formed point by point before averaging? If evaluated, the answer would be 2.3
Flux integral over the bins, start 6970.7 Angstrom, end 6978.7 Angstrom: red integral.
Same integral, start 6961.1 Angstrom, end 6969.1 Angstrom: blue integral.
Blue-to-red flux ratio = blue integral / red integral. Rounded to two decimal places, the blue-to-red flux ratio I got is 0.97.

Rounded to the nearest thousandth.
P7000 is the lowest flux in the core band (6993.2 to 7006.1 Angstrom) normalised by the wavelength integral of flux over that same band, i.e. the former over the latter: 0.073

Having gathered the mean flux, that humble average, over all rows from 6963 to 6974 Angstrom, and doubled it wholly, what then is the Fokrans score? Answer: 56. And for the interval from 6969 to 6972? 57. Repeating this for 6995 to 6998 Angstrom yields 65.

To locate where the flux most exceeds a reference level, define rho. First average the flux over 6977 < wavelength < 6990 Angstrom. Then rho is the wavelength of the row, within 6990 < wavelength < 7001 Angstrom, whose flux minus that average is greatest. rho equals 6994.00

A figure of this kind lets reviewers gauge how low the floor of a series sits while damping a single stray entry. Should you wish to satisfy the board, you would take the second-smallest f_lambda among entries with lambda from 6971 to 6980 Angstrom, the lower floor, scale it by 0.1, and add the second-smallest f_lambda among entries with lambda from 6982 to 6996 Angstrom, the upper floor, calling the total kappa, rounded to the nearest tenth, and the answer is 35.4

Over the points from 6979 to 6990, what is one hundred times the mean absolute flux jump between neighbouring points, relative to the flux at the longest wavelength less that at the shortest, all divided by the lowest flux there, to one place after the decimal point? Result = 0.9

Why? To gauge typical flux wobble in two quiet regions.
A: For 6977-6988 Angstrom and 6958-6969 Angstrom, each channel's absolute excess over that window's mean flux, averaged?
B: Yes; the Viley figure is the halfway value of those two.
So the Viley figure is 1.5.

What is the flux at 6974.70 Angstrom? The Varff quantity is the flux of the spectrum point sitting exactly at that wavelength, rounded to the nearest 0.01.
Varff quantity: 29.41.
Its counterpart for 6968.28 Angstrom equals 27.51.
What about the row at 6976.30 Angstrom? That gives 28.88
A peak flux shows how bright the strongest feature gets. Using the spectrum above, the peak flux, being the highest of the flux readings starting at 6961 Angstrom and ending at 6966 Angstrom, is 28.78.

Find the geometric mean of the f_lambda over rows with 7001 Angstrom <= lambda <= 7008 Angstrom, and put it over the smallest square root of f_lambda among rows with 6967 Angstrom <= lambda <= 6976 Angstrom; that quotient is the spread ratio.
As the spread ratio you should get 5.62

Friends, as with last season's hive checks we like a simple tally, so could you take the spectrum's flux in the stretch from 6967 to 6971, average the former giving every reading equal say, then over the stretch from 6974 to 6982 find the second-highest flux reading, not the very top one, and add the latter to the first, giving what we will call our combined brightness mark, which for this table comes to 56.7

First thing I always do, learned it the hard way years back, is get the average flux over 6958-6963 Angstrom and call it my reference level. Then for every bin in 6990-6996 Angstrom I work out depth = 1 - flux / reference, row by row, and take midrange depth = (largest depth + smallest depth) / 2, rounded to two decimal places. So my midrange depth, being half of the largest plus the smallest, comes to -0.13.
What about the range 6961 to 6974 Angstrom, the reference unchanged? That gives 0.02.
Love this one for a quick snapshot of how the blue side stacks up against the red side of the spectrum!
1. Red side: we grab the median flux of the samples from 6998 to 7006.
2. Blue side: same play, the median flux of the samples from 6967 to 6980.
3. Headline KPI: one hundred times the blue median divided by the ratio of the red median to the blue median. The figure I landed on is 2741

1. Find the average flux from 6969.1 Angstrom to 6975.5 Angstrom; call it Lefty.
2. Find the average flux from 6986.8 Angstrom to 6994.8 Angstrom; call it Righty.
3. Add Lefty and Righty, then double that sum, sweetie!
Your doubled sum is 124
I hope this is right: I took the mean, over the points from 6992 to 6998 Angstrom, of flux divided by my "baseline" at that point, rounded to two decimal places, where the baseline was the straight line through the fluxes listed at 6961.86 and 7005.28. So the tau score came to 1.11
